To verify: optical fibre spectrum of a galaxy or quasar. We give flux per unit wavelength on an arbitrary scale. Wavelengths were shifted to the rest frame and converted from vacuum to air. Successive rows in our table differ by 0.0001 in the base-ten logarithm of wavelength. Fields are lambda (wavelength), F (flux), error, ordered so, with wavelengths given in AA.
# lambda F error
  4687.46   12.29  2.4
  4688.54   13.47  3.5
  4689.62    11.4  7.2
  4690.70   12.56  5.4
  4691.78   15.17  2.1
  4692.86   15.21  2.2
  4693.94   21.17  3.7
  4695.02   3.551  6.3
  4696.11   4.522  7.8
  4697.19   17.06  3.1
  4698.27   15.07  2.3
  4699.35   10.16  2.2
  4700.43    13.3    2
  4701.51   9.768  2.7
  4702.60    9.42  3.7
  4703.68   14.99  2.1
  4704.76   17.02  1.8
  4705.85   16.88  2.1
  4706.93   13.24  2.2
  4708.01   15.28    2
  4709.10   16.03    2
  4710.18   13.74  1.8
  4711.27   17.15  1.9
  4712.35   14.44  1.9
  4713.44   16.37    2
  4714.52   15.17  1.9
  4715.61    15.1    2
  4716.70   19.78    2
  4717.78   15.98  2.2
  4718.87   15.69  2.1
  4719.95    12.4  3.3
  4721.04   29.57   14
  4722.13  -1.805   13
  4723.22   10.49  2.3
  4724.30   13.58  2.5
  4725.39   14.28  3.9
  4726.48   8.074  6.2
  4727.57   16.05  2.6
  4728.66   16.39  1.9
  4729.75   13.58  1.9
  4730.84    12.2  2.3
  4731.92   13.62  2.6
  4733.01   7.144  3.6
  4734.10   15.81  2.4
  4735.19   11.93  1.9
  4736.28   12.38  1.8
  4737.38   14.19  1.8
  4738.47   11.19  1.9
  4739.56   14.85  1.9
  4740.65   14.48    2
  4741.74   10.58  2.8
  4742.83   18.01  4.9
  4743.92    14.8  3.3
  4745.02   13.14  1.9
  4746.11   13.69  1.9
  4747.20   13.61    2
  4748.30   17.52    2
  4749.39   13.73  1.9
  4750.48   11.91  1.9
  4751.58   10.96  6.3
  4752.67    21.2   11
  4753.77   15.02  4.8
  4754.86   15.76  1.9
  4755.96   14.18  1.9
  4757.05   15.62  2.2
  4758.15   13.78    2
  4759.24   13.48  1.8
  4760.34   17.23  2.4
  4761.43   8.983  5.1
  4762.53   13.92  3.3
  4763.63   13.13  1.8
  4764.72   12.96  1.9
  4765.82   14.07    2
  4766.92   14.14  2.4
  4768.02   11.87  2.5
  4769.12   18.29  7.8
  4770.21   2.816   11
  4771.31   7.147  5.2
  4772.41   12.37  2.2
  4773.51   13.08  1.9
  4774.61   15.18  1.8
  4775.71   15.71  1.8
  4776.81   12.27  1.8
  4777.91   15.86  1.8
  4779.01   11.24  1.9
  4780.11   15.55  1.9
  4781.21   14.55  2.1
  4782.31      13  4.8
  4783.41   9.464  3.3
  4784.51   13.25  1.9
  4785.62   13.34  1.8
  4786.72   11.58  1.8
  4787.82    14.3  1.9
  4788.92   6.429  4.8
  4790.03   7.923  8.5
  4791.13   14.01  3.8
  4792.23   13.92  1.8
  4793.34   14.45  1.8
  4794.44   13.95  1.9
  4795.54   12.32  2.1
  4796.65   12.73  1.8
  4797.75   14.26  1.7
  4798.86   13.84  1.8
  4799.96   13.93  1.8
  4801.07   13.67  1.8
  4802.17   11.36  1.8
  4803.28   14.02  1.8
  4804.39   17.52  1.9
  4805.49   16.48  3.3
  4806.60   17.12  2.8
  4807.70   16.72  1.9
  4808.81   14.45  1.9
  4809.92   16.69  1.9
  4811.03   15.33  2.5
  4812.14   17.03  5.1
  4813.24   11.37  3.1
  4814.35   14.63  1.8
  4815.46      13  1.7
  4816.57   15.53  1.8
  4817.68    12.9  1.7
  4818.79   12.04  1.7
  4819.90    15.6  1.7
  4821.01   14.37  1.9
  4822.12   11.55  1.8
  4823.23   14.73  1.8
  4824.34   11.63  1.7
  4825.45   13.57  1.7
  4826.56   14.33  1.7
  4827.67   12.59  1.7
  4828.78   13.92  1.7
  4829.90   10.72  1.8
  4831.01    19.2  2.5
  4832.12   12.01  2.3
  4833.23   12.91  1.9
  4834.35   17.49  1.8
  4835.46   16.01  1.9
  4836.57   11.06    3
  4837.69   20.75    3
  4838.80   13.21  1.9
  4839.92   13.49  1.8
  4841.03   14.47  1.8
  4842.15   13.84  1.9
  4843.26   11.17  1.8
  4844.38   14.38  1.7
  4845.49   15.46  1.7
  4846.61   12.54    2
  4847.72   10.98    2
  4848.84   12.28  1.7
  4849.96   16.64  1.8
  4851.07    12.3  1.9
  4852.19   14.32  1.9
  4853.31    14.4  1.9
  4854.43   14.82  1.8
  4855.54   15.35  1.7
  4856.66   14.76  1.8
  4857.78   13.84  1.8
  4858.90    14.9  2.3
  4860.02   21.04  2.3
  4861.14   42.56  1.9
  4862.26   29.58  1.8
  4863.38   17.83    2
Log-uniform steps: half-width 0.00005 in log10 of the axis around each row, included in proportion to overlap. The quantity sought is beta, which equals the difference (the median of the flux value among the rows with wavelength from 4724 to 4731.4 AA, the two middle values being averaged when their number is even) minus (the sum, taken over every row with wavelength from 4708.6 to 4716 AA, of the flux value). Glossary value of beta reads -94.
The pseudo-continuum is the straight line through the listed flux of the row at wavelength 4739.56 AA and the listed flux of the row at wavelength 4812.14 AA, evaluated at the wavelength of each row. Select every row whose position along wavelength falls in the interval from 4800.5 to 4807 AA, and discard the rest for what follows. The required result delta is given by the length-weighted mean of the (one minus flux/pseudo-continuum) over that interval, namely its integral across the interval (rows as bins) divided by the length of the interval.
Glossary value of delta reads 0.11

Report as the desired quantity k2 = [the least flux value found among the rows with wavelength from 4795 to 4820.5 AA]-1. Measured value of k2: 10.4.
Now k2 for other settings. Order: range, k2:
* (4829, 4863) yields 9.7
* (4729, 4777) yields 1.8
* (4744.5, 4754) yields 10.0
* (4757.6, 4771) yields 1.8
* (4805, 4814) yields 10.4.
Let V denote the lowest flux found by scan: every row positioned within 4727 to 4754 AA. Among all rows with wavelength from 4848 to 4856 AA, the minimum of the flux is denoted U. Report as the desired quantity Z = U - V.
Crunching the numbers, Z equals 5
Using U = 12.28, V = 7.144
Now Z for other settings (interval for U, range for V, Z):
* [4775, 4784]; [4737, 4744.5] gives -1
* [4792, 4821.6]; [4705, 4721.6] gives -1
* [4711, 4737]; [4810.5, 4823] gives -13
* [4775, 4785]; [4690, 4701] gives 6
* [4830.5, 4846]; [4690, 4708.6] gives 8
